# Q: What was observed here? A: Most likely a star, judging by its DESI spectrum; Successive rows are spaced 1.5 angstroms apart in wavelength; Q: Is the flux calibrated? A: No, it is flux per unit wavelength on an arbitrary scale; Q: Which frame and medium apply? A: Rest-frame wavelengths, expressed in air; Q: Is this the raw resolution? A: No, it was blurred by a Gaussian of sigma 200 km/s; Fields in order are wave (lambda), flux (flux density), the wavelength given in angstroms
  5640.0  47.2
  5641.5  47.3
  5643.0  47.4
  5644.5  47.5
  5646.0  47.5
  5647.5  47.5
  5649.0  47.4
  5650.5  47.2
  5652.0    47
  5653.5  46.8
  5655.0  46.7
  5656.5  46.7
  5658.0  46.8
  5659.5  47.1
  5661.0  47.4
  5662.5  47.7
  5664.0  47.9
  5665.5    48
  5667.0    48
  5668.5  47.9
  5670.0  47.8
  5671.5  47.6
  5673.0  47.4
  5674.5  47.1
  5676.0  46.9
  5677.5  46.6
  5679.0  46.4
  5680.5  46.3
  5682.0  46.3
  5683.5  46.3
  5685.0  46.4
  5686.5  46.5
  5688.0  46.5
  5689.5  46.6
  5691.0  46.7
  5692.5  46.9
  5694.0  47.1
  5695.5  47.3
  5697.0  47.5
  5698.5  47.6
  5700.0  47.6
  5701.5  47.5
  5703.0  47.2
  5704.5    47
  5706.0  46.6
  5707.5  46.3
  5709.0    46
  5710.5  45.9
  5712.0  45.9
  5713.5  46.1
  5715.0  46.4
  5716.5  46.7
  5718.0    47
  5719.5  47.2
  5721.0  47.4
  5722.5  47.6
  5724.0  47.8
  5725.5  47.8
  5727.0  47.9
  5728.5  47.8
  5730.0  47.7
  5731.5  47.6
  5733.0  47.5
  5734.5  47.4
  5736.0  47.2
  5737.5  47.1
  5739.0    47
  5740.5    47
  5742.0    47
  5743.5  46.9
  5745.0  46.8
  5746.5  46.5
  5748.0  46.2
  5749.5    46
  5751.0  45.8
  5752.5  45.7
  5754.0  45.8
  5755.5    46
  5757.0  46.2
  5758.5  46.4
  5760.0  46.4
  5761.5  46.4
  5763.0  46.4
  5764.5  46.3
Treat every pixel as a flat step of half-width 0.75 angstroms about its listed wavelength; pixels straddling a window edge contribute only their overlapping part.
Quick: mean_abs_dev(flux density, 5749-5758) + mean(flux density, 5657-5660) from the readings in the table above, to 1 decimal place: 47.1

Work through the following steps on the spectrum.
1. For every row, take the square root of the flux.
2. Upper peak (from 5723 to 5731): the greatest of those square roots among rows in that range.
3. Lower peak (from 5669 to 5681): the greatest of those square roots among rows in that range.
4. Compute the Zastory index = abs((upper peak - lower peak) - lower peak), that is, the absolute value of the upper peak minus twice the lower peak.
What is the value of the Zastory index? 6.91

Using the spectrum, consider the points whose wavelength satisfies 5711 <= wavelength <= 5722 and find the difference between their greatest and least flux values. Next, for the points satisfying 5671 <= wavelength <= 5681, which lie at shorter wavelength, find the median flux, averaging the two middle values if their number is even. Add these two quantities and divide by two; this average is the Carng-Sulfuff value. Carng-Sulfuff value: 24.2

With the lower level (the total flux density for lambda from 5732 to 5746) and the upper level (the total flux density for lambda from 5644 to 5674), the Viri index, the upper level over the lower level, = 2.2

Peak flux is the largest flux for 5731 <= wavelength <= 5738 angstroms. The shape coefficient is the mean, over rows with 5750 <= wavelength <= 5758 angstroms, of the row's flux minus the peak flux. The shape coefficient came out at -1.7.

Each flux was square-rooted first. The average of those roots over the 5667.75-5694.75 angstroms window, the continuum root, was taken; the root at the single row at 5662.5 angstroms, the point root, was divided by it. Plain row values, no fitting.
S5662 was 1.01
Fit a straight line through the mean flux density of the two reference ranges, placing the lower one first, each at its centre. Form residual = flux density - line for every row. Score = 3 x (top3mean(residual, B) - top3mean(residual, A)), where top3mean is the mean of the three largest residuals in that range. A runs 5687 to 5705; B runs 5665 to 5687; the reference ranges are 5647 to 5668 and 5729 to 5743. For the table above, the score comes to 1.2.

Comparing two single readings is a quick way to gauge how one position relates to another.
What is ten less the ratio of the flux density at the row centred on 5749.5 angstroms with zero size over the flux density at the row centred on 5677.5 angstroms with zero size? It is 9.01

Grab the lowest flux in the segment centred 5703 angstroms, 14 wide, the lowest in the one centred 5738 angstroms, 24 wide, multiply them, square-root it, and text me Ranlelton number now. 46.0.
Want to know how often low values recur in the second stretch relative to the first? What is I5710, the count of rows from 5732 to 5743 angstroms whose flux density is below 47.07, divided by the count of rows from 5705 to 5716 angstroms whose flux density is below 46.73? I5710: 0.43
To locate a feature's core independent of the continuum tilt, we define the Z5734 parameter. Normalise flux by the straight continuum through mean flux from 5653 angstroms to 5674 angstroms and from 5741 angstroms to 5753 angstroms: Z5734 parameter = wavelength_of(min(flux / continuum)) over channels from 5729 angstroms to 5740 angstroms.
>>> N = 5739.0 angstroms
